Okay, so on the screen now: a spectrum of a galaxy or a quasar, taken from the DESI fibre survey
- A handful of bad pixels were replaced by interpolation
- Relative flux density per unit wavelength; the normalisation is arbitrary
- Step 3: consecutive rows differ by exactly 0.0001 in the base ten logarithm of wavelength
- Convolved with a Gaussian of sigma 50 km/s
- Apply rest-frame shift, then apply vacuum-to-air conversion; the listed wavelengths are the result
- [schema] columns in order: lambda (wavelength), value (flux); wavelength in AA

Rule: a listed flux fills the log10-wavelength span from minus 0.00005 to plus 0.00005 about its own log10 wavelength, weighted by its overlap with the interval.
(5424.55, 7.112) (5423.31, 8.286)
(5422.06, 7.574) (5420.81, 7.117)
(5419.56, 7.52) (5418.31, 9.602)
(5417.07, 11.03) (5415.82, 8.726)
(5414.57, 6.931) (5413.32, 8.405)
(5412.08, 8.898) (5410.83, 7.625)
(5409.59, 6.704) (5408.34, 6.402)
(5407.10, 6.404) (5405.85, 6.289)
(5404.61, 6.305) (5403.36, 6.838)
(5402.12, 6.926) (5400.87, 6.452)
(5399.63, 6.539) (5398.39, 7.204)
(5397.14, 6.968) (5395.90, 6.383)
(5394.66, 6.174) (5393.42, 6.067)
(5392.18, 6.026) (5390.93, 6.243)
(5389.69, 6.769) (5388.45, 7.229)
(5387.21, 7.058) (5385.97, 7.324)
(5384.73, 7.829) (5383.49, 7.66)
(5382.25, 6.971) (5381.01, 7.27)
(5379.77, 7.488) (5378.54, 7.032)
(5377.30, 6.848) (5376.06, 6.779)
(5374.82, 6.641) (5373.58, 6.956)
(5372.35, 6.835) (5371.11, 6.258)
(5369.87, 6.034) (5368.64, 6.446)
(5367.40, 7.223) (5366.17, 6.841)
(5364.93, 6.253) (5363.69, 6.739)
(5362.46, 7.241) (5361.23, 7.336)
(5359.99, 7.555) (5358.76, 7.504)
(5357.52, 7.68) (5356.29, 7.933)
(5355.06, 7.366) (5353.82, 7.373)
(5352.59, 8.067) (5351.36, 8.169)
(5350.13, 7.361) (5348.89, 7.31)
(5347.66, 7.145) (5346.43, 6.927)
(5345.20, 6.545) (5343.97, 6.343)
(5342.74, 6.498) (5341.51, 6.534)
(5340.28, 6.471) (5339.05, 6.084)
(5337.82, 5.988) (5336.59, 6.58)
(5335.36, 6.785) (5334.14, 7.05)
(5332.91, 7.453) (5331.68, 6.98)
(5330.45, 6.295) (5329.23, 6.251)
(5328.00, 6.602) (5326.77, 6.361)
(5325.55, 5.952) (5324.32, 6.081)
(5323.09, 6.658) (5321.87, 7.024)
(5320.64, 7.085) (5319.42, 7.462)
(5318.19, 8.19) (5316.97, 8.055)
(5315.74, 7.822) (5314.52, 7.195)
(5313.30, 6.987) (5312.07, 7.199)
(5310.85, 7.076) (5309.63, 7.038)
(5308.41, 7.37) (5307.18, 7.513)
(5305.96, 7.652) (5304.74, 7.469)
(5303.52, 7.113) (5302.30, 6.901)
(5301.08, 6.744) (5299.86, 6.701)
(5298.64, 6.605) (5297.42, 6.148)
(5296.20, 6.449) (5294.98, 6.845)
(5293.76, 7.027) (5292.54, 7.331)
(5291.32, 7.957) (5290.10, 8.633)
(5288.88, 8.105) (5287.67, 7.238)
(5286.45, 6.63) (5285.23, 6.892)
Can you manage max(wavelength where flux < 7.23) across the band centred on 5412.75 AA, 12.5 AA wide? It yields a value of 5414.57 AA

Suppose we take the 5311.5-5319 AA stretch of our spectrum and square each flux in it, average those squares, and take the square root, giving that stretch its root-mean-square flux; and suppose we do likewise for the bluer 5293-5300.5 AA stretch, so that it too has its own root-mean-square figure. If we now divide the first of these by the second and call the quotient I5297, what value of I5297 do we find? 1.1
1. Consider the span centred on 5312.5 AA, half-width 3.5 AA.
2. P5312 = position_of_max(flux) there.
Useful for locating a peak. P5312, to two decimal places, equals 5315.74 AA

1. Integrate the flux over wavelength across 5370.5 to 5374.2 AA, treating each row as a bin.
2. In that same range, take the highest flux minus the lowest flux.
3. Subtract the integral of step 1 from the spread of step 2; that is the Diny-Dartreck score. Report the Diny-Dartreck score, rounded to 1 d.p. -24.1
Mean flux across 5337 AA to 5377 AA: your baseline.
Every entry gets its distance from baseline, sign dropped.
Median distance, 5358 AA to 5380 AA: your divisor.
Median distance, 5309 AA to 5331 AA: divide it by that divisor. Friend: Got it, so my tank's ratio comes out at 1.4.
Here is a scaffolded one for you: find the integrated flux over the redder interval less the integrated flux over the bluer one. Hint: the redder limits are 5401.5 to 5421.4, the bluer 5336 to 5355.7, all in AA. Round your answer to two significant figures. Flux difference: 15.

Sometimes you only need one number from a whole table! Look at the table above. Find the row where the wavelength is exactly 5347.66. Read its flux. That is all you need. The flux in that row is 7.145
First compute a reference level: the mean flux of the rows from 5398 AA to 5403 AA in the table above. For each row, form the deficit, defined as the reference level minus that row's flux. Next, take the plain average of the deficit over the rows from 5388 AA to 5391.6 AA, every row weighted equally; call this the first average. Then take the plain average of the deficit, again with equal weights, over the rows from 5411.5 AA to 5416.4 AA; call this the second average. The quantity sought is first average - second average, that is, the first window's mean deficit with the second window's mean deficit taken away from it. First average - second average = 1.5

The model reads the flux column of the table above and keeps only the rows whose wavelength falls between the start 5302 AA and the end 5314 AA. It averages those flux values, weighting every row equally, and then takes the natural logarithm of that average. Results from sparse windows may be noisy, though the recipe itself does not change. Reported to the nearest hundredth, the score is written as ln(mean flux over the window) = 1.98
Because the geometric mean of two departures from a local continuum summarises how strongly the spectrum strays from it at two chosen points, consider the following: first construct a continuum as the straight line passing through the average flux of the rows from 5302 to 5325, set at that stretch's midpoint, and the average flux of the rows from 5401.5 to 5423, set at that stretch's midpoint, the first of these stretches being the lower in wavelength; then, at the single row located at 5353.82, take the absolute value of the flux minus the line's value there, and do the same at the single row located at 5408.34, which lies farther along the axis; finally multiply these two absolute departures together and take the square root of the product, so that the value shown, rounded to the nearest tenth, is 0.2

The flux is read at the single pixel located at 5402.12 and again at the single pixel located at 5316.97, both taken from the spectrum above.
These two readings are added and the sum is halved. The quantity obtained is 7.49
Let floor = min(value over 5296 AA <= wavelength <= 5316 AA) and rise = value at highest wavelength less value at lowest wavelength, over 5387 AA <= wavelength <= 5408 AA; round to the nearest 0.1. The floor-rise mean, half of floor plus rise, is 2.7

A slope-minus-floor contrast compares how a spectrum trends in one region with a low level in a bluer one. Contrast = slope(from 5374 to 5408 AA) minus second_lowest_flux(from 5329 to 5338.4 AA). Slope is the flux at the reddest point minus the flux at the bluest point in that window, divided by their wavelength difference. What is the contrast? -6.3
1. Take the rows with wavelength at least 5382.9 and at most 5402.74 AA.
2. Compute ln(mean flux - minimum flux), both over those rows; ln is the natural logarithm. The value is -0.25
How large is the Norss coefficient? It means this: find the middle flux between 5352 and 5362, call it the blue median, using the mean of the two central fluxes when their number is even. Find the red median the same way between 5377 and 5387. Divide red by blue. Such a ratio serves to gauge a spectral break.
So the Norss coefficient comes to 0.97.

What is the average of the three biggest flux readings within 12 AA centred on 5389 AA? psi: 7.6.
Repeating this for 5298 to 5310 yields 7.5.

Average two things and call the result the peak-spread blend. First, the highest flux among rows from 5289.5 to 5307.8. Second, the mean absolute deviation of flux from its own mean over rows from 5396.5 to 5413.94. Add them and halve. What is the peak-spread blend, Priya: 4.61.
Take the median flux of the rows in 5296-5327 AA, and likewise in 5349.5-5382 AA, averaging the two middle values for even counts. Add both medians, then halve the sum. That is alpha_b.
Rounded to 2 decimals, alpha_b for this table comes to 7.14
